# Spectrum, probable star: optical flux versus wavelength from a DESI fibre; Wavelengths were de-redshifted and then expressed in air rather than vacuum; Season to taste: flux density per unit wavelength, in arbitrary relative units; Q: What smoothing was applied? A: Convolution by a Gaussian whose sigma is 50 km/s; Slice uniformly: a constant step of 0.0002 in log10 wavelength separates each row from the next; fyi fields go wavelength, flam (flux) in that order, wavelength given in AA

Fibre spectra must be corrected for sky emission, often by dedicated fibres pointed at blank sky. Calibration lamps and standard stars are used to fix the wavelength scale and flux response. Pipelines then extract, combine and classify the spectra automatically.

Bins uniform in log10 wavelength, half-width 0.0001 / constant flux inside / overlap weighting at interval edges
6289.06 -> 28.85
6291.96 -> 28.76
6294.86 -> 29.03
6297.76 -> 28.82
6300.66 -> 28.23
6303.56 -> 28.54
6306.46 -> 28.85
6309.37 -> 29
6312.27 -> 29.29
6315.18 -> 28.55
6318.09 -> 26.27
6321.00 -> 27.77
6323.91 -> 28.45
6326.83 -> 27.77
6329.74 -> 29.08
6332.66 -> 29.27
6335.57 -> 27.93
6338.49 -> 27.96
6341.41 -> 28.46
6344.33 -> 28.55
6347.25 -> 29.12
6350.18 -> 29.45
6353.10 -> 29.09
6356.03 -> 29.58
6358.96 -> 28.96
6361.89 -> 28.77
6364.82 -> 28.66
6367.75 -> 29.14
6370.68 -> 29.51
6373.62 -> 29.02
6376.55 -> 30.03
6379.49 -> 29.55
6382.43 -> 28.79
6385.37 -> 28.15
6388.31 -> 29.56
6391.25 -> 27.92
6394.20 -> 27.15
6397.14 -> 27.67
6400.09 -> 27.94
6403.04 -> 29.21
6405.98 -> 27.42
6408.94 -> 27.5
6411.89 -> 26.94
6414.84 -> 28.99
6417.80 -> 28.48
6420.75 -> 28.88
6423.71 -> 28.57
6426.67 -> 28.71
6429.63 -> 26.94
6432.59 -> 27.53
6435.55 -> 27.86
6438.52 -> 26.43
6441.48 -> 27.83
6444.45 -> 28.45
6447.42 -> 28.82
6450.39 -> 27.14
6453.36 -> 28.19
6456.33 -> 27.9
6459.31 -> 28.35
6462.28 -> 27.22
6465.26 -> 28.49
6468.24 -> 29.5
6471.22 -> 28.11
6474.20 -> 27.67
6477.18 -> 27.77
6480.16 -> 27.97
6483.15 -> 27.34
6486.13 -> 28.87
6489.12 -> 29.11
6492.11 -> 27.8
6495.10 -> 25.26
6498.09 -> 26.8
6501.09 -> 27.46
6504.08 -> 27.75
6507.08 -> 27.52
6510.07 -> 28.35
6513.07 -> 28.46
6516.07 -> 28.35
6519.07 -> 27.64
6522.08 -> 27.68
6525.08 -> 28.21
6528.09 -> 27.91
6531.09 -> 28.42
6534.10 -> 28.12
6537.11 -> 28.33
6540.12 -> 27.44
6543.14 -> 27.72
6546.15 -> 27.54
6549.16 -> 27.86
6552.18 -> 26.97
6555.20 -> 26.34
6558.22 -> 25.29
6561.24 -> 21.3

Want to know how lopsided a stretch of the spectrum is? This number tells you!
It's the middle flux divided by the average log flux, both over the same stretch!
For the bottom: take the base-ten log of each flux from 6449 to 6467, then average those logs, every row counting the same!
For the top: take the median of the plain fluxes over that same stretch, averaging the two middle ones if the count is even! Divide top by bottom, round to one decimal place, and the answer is 19.4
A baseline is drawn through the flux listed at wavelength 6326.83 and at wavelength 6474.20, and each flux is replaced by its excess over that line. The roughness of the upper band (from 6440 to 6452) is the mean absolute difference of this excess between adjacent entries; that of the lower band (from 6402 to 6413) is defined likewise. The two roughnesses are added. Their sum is 1.70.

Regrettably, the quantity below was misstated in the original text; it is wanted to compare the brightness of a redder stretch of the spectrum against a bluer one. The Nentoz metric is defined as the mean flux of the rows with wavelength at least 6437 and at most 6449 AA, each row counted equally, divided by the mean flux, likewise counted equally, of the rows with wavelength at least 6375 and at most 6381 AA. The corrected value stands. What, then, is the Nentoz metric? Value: 0.94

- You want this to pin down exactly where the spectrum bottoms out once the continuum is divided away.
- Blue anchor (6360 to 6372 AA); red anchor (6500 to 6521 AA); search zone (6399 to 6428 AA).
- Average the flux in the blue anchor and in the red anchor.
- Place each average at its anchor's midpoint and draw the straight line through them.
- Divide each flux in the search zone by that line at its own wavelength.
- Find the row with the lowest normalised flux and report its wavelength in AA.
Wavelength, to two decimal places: 6411.89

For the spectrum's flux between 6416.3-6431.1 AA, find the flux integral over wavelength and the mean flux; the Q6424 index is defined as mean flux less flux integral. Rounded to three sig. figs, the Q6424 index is -391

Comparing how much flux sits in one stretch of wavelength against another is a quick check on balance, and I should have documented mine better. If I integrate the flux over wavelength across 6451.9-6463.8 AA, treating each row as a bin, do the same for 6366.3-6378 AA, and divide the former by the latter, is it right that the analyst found 0.96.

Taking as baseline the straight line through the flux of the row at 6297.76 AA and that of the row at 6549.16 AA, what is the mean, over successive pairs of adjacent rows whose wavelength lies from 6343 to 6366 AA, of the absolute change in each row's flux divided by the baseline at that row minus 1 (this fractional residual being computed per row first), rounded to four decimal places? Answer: 0.0133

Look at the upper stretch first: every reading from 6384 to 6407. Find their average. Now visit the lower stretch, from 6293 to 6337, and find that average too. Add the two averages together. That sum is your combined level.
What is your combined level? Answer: 56.6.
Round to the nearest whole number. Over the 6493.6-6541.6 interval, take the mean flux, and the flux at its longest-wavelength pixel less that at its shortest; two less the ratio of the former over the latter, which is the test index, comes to -11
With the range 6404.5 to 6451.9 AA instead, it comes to 102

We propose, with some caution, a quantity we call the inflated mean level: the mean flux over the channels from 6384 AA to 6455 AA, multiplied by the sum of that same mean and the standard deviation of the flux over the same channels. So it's 807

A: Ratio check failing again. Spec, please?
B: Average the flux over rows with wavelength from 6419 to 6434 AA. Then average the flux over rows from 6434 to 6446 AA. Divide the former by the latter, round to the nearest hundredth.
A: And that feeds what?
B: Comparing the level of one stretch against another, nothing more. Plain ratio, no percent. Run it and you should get 1.02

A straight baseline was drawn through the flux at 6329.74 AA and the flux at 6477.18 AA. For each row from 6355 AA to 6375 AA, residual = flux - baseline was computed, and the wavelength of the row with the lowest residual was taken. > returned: 6364.82 AA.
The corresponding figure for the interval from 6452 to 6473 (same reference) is 6462.28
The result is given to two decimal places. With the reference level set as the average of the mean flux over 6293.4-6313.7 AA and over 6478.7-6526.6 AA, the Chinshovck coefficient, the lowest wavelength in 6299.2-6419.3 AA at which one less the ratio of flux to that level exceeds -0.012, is 6300.66 AA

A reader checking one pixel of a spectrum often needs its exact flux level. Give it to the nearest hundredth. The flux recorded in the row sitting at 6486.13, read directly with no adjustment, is 28.87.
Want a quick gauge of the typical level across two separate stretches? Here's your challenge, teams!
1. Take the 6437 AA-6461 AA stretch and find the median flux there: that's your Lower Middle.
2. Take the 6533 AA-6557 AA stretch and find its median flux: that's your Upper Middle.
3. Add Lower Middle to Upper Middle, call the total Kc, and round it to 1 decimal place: 55.7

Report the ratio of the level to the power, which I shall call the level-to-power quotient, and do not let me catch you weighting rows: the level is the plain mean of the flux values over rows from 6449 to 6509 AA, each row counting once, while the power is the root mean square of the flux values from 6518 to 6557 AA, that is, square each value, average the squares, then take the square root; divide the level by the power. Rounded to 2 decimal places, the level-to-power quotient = 1.00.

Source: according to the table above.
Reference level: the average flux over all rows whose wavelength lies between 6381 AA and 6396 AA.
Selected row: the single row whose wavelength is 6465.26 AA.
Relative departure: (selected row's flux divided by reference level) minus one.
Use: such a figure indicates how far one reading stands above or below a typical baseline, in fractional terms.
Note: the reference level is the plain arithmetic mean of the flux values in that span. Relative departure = 0.01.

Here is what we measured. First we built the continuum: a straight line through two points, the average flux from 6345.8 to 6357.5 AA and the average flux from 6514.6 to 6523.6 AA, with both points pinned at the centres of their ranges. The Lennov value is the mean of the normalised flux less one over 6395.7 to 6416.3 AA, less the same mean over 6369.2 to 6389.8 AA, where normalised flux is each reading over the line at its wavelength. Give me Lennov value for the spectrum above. -0.04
